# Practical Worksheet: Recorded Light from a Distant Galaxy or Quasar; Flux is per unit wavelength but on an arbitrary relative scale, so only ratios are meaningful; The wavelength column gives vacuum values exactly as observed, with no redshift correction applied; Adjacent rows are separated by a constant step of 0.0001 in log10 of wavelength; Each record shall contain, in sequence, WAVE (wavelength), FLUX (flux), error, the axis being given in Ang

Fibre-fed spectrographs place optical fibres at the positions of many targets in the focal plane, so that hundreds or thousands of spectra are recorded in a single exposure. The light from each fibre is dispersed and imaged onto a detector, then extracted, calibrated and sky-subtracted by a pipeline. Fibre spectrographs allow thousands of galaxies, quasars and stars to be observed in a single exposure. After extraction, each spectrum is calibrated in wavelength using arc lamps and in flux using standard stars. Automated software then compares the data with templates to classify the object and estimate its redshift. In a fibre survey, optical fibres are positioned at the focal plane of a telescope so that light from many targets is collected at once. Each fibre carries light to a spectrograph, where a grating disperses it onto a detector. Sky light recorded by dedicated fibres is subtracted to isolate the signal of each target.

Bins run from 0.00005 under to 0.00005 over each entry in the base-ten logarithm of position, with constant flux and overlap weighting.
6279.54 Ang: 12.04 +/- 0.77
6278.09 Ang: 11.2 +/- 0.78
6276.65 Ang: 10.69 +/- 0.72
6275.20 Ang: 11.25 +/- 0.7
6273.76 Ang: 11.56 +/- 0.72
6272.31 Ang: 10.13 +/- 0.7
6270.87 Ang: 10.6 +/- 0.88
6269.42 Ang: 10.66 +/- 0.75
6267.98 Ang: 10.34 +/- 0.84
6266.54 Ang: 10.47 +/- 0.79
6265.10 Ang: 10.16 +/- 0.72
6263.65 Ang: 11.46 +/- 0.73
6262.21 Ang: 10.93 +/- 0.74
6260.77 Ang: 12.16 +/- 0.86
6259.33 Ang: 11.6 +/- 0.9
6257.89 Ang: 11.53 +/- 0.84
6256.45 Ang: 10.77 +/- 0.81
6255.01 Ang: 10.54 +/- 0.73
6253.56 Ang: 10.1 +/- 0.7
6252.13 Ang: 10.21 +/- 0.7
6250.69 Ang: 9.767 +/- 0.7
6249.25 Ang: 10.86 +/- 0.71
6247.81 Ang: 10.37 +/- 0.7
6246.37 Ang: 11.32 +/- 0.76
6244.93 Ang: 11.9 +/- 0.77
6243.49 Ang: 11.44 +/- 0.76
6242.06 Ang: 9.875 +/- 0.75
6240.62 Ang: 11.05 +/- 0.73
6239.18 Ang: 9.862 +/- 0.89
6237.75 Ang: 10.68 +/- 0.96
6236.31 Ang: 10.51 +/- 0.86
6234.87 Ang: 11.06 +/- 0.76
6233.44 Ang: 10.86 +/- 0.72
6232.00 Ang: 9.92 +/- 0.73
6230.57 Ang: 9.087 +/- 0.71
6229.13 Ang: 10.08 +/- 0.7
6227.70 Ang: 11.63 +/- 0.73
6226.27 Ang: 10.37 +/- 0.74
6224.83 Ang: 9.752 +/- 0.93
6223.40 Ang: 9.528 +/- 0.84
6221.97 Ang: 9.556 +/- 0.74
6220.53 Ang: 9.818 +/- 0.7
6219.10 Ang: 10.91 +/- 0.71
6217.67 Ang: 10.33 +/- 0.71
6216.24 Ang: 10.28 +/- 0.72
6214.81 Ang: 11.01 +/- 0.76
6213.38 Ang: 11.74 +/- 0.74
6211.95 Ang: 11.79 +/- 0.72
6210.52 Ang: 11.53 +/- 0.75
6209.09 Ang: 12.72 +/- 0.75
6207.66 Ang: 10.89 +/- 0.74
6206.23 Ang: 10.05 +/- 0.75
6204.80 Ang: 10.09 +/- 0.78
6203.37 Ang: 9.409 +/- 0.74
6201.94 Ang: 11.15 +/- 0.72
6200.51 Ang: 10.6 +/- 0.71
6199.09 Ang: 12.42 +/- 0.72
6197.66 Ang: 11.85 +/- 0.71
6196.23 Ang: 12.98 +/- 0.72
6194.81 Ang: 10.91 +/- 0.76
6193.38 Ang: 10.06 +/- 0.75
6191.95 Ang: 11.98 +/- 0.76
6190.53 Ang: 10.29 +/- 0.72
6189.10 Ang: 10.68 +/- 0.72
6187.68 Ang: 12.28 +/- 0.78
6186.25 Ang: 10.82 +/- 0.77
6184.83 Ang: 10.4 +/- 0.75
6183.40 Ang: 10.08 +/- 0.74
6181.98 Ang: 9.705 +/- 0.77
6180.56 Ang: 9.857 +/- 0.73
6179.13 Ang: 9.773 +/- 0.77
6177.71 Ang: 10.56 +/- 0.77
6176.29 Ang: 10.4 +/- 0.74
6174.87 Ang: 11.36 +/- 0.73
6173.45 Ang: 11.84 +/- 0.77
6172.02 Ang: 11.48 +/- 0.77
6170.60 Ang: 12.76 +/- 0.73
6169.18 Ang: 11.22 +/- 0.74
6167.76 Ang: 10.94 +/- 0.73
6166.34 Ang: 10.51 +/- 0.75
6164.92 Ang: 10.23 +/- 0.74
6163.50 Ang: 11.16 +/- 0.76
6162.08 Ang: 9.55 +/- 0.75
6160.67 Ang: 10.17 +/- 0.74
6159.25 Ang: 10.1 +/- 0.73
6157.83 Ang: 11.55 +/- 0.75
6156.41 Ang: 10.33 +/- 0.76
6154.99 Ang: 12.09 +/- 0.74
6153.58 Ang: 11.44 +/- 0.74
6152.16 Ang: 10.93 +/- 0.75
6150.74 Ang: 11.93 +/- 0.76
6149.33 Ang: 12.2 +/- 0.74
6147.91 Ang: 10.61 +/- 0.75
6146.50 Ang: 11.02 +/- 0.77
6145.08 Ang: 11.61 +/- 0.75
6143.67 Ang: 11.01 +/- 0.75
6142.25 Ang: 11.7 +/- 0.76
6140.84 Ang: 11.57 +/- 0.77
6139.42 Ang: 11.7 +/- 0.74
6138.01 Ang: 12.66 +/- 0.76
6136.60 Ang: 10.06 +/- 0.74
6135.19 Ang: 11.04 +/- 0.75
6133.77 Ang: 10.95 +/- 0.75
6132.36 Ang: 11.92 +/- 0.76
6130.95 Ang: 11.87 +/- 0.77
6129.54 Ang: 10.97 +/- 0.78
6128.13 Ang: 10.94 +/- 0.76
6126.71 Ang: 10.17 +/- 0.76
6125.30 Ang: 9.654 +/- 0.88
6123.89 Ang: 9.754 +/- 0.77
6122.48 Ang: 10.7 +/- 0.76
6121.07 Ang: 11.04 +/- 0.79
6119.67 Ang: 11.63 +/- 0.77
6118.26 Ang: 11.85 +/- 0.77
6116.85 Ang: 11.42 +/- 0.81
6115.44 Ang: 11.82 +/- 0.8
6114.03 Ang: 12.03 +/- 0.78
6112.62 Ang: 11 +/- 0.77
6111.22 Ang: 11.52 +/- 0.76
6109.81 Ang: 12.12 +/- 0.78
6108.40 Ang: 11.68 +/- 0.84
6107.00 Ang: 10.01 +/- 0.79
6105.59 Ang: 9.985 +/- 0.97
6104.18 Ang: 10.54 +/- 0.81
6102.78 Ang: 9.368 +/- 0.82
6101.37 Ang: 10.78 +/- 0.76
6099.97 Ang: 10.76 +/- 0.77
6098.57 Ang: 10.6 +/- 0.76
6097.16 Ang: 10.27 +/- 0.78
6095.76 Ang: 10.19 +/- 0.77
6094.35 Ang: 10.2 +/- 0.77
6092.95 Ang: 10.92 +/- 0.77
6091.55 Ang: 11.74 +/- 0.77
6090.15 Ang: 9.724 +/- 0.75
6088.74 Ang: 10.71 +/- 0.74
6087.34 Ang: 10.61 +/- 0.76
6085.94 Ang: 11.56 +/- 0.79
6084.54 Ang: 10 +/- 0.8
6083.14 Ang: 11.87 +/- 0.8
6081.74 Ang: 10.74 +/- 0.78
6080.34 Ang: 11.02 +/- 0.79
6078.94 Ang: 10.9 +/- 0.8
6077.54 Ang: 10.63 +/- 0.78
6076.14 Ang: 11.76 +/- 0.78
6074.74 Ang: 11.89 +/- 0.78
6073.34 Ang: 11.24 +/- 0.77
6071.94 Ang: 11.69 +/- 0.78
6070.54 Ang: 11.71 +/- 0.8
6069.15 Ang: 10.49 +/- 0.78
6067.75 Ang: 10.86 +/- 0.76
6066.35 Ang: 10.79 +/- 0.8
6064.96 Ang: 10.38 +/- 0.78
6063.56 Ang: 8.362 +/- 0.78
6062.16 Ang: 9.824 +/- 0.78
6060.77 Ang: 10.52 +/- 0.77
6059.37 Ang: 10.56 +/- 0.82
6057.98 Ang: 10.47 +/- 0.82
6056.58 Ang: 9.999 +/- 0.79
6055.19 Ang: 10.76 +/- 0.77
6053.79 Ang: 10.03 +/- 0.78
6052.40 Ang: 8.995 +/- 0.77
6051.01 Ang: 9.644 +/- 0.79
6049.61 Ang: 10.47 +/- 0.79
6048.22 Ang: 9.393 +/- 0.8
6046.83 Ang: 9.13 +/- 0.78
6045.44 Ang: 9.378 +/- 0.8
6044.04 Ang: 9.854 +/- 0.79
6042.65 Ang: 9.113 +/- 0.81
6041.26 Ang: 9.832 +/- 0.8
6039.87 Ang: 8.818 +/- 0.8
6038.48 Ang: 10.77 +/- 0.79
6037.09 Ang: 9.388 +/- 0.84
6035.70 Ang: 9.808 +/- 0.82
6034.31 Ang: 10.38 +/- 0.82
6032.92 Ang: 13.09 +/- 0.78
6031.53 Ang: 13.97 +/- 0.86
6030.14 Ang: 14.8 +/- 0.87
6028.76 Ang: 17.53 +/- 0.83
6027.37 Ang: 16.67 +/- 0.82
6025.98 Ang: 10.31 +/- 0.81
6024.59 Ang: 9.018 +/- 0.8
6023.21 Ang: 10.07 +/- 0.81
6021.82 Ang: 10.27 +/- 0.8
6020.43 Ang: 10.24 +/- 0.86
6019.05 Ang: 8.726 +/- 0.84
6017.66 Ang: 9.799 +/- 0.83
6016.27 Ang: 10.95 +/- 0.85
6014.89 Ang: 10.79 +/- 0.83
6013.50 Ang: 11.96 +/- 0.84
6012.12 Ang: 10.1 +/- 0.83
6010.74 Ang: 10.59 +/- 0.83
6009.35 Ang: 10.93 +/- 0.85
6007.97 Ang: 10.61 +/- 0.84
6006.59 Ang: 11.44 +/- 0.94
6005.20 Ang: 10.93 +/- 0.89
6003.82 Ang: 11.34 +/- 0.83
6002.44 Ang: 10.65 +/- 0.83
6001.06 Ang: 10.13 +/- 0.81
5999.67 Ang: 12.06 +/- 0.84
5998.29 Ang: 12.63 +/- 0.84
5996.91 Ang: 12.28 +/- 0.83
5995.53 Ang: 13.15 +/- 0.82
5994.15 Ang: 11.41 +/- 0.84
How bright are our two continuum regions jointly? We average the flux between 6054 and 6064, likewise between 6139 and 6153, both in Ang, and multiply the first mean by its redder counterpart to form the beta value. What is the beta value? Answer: 115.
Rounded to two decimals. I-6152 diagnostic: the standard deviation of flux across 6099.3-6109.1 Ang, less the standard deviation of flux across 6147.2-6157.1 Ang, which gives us -0.01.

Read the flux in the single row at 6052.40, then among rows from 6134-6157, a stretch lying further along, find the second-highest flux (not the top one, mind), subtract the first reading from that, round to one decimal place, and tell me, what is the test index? 3.2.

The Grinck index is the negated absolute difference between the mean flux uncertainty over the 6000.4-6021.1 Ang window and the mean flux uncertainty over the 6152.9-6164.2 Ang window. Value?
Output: -0.10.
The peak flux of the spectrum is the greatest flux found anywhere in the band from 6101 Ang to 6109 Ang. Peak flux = 11.68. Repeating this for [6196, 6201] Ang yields 12.98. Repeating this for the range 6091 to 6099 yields 11.74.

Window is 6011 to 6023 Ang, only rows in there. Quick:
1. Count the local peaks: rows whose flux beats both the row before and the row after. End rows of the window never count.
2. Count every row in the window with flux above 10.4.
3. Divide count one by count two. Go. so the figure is 0.67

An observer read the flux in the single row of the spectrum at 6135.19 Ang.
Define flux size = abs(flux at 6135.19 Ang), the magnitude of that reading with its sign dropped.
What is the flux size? 11.0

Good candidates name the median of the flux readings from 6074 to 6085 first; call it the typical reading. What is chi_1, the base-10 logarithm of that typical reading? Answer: 1.04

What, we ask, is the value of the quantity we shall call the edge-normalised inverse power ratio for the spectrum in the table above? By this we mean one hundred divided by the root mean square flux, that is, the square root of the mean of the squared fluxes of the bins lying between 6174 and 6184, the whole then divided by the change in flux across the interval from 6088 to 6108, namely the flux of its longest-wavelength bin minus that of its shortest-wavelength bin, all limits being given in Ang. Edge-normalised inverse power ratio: -14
